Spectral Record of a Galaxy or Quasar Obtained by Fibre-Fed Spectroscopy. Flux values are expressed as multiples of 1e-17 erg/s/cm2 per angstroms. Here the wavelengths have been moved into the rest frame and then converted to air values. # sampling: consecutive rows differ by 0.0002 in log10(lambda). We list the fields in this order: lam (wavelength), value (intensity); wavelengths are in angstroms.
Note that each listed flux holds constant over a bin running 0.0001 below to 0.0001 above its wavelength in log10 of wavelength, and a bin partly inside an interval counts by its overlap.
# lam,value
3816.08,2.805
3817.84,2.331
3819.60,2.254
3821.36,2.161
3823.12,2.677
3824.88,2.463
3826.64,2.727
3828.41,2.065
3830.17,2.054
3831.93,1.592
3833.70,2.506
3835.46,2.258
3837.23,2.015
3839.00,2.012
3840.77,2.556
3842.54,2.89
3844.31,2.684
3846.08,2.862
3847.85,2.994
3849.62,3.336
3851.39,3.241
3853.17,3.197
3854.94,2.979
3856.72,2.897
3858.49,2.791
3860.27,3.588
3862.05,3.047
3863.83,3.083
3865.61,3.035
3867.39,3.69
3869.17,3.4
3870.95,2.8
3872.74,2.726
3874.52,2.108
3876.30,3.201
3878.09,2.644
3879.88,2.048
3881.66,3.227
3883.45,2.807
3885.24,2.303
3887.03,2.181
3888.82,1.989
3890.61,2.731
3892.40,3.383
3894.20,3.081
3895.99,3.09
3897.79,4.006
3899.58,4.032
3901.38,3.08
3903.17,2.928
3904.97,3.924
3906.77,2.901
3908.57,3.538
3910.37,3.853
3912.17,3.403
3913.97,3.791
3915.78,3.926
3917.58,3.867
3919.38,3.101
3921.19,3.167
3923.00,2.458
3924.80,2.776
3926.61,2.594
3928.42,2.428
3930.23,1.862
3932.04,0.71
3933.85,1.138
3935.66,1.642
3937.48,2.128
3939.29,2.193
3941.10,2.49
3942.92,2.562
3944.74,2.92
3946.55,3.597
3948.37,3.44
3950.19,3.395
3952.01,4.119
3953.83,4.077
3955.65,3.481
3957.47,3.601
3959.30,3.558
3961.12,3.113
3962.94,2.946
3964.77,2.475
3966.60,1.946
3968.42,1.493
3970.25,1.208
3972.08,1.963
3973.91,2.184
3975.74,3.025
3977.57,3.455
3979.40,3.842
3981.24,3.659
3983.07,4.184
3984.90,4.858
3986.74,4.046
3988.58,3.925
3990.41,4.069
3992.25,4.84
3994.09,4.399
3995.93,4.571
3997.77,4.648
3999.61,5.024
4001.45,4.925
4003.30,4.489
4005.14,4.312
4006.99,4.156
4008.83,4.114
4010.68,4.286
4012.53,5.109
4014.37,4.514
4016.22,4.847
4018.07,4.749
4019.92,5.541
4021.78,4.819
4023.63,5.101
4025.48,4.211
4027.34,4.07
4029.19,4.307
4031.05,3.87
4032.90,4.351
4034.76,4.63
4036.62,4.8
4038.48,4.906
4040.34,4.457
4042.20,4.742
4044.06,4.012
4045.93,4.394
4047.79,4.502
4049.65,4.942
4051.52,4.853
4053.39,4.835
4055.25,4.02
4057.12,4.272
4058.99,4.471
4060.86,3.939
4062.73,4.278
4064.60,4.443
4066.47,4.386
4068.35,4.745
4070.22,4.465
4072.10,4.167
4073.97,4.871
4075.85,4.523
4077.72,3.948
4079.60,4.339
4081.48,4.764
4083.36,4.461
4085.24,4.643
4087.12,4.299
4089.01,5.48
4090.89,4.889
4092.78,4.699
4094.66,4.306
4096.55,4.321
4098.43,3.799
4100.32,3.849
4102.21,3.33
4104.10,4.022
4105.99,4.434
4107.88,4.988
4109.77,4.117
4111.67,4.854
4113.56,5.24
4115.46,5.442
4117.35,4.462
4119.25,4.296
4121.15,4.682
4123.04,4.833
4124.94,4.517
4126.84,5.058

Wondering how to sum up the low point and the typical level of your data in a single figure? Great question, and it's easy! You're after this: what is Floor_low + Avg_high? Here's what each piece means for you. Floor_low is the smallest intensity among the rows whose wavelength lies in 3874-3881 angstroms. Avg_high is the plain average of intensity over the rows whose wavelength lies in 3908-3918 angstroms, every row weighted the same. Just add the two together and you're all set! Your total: 5.8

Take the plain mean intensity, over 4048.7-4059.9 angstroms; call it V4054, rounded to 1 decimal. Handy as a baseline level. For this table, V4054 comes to 4.6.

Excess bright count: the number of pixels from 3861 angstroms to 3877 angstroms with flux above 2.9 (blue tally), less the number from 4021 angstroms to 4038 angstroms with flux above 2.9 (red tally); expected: -3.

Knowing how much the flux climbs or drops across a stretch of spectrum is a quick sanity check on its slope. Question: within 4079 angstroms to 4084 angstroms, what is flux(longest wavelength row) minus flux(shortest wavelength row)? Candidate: 0.12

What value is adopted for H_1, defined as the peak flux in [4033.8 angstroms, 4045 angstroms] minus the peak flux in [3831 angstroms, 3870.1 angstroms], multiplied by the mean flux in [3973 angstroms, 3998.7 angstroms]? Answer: 4.8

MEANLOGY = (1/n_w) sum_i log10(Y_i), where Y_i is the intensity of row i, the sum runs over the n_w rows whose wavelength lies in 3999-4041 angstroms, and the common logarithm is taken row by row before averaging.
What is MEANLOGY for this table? 0.660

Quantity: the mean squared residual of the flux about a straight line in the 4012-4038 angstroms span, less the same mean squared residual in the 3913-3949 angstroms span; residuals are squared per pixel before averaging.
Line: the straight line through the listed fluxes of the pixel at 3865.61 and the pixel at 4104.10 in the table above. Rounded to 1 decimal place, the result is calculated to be -0.1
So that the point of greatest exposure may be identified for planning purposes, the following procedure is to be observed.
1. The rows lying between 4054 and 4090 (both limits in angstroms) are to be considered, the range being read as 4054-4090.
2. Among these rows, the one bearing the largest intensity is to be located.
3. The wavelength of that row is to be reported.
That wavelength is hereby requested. 4089.01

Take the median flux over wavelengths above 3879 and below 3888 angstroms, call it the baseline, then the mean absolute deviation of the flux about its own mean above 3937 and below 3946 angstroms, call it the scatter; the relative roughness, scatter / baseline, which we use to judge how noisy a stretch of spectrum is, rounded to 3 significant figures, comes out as 0.104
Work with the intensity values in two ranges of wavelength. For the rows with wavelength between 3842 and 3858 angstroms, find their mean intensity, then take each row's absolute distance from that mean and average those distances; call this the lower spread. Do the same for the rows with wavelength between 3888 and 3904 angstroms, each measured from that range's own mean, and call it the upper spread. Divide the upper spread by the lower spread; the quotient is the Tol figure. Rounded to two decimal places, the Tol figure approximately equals 2.65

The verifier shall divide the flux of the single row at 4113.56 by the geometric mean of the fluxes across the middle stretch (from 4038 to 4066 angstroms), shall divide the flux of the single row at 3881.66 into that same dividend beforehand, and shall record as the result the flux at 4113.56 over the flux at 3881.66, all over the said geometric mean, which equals 0.36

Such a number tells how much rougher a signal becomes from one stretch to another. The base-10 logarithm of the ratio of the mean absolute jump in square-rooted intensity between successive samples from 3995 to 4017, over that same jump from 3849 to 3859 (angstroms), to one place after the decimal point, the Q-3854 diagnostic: 0.3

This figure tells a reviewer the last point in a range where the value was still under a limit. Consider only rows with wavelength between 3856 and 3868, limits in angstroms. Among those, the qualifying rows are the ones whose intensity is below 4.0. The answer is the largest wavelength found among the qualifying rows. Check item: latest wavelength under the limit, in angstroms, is 3867.39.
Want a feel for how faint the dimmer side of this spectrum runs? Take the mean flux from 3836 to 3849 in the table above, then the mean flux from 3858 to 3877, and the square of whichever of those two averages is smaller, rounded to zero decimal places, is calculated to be 7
